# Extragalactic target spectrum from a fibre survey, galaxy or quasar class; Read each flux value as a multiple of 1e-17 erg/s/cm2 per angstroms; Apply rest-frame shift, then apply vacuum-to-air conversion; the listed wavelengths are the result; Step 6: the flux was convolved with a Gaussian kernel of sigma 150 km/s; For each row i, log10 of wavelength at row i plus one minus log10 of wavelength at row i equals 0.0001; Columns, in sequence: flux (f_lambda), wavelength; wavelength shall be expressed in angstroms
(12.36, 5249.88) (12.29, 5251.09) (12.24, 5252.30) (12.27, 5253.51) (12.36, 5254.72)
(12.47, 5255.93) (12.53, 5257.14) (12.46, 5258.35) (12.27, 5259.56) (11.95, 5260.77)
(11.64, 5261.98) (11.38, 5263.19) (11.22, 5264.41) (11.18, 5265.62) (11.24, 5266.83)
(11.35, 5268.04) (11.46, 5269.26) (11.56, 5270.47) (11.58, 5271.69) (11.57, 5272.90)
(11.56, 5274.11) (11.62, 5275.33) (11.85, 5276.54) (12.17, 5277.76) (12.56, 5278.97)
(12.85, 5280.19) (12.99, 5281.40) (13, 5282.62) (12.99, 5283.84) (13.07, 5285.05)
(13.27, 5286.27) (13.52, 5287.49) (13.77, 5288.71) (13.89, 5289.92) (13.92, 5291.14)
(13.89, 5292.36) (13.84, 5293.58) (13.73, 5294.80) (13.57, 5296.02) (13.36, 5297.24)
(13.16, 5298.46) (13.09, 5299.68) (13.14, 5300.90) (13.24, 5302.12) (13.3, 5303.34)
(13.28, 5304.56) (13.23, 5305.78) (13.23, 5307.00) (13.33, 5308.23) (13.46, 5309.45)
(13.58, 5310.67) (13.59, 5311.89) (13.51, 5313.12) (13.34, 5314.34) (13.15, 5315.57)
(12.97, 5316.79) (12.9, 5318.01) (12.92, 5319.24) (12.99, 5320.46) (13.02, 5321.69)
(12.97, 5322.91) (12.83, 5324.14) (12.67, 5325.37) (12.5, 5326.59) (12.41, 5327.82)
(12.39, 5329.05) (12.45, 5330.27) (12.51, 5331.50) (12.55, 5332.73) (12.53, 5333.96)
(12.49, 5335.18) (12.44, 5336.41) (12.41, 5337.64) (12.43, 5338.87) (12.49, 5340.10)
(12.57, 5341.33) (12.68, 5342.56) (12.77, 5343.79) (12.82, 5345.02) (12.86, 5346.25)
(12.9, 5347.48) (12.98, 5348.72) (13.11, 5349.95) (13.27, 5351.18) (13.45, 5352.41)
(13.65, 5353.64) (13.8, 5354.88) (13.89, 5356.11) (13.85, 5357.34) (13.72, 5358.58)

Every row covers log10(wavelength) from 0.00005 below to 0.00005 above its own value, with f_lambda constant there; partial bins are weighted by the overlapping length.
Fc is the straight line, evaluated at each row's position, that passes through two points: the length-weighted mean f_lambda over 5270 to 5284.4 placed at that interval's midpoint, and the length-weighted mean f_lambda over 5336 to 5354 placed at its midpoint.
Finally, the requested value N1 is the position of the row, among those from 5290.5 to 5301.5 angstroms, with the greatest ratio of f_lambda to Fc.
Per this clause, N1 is 5291.14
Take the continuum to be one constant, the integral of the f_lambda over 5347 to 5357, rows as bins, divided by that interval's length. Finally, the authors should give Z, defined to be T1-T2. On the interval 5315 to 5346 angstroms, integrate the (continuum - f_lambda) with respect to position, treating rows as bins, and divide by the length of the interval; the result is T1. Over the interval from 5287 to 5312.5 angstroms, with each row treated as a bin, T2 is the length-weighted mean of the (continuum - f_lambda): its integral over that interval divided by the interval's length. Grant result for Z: 0.8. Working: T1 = 0.72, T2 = -0.1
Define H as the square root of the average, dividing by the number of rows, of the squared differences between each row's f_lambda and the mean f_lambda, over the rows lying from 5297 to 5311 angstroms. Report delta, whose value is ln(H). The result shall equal -2.0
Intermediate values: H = 0.1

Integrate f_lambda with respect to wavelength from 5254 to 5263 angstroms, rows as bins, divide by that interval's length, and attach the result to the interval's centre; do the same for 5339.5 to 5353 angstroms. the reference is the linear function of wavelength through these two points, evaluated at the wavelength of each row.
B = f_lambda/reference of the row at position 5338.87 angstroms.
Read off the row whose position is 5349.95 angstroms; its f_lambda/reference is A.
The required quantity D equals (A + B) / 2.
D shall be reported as 0.99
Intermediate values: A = 1.01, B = 0.97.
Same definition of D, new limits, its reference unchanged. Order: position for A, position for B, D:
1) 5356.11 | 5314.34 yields 1.06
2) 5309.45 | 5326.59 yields 1.02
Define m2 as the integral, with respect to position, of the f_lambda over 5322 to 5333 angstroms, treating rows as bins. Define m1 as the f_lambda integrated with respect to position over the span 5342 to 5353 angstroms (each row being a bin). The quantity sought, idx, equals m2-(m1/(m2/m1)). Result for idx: -9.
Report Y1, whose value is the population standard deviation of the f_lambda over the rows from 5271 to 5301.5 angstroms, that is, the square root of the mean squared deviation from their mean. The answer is 0.78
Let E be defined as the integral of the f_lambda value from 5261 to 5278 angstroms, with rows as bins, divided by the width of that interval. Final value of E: 11.5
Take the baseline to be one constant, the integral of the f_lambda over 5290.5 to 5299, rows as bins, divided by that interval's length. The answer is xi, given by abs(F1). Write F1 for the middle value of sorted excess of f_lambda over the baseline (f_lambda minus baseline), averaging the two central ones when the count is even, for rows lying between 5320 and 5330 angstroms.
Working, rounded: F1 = -0.9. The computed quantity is 0.9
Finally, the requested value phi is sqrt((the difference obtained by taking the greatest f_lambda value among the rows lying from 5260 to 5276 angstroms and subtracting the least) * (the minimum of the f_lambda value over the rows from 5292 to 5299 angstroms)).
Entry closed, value 3.2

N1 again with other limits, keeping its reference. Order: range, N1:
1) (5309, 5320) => 5310.67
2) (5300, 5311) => 5310.67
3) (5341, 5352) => 5351.18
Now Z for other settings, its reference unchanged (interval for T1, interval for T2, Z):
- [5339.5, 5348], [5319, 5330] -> 0.0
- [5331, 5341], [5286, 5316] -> 1.0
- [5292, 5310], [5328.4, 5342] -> -0.9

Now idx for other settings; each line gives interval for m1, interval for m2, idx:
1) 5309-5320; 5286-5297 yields 10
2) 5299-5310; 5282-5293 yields 5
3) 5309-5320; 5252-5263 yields -24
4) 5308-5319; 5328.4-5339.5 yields -16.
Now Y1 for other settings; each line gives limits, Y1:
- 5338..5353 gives 0.29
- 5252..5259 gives 0.11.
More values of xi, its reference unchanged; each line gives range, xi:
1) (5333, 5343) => 1.1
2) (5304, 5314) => 0.2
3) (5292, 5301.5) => 0.2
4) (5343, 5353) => 0.7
